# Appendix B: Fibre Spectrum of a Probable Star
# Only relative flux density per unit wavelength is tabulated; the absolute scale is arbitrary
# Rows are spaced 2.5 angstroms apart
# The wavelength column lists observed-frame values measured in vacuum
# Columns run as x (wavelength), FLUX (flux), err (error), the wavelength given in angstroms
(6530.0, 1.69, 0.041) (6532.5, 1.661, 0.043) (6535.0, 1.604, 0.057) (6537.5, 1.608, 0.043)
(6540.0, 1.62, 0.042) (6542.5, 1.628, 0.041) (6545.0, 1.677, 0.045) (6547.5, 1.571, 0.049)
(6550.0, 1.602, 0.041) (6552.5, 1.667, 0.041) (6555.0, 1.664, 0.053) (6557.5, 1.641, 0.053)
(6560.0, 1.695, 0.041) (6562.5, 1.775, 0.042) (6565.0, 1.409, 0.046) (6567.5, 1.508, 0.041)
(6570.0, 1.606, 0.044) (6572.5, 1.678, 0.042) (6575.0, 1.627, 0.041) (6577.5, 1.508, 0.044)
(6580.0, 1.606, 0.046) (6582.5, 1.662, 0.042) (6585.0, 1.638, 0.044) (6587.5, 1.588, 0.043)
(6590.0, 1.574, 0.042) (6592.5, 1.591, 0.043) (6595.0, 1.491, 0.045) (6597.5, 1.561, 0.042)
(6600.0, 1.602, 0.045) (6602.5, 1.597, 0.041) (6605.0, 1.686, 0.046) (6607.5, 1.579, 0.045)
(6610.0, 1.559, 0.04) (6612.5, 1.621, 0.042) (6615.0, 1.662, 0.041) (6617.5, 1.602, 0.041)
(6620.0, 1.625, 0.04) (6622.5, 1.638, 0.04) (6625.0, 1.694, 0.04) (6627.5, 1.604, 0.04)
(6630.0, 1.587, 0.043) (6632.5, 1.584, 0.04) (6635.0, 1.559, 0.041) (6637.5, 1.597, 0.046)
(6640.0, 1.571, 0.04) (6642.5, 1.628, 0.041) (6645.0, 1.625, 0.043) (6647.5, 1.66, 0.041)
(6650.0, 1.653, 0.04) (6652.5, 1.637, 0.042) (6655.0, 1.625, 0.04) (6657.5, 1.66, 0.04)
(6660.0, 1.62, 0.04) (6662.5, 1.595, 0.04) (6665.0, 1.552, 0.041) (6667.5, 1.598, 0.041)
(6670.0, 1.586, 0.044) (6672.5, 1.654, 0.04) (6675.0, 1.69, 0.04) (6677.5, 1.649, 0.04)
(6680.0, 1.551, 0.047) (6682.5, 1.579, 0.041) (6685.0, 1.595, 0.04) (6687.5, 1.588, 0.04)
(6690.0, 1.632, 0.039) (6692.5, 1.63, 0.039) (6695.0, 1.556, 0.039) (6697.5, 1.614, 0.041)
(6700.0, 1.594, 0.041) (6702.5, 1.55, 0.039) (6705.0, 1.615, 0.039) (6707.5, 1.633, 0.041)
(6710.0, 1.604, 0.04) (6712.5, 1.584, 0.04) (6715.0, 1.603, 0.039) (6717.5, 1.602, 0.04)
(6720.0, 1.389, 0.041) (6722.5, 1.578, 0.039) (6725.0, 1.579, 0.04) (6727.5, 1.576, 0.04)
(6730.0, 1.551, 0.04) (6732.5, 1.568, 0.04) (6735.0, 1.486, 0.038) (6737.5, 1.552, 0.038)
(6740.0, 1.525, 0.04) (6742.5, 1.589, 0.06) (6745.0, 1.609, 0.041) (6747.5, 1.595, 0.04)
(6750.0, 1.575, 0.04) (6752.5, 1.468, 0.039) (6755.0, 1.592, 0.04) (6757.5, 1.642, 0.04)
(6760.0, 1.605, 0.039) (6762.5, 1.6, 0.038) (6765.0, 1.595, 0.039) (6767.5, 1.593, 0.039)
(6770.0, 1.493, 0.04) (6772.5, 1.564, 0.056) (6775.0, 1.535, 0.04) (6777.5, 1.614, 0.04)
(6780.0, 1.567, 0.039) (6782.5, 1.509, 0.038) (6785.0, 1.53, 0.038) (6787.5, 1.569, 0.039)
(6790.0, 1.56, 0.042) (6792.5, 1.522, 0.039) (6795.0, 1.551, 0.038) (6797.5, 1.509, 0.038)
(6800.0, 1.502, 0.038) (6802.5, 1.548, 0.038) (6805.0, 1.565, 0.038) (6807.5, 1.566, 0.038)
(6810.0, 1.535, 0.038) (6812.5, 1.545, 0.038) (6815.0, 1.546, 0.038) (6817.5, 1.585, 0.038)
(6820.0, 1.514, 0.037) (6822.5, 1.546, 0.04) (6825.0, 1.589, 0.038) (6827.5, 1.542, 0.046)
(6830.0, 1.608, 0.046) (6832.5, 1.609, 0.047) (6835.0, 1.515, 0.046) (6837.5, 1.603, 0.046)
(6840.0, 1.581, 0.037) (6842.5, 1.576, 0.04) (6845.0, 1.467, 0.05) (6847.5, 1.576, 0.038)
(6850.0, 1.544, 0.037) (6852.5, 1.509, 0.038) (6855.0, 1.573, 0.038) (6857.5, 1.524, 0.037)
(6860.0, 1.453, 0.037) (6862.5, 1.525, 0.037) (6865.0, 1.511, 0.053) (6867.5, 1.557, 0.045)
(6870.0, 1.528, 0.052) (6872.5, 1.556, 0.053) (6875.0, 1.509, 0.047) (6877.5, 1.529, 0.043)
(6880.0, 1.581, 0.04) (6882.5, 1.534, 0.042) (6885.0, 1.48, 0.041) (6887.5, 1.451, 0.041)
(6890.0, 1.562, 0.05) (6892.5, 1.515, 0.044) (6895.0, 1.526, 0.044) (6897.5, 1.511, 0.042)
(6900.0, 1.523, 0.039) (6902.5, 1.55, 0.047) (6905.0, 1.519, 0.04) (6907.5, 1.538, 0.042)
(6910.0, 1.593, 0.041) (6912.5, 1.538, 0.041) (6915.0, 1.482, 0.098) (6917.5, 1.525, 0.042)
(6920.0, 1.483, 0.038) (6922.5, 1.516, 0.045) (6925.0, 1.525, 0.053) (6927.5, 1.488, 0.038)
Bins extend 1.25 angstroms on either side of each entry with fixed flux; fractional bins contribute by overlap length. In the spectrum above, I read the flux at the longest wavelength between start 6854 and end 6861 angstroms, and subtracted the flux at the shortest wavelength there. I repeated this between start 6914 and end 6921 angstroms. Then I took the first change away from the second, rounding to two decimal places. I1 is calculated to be 0.12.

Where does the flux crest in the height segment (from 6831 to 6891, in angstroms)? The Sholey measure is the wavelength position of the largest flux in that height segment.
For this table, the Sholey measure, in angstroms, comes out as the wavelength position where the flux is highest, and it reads 6832.5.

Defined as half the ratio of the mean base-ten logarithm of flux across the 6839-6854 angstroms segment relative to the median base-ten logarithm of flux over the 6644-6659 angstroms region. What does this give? 0.43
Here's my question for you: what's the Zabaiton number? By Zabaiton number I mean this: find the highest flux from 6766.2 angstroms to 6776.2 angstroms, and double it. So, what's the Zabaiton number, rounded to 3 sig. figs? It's 3.19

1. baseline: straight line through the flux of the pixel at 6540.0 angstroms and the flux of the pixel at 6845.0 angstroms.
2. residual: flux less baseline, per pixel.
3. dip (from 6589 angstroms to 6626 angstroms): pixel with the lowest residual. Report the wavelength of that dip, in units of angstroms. 6595.0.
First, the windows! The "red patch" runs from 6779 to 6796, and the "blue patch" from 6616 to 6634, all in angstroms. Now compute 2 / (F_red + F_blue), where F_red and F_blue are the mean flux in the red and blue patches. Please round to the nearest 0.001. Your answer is 0.632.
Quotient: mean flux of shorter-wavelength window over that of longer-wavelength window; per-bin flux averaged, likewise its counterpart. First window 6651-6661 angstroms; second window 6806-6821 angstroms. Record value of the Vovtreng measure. 1.056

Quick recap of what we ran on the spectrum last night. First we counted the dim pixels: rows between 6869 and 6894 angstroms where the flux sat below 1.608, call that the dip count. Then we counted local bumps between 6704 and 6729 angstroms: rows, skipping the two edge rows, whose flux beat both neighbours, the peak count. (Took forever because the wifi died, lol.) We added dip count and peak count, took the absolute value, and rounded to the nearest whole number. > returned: 13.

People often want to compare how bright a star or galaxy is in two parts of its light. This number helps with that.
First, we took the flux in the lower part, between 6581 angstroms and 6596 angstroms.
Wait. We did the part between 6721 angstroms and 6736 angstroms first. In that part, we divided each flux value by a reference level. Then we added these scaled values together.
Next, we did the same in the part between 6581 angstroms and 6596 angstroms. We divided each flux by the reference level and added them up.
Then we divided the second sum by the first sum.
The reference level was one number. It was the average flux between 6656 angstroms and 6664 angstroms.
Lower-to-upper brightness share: 1.022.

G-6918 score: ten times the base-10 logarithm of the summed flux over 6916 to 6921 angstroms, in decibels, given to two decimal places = 4.78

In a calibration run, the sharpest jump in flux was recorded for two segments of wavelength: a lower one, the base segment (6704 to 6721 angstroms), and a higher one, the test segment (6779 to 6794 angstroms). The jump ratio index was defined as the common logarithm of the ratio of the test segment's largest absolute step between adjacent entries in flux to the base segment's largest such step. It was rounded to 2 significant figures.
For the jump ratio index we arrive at -0.56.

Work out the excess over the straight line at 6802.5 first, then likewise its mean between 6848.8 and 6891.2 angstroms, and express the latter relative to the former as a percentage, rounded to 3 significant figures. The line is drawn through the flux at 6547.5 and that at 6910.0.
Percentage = 170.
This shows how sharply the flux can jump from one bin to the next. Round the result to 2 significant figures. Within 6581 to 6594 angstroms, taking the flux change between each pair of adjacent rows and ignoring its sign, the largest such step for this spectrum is 0.050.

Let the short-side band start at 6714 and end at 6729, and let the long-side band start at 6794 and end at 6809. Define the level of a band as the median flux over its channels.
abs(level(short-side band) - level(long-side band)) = 0.0290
